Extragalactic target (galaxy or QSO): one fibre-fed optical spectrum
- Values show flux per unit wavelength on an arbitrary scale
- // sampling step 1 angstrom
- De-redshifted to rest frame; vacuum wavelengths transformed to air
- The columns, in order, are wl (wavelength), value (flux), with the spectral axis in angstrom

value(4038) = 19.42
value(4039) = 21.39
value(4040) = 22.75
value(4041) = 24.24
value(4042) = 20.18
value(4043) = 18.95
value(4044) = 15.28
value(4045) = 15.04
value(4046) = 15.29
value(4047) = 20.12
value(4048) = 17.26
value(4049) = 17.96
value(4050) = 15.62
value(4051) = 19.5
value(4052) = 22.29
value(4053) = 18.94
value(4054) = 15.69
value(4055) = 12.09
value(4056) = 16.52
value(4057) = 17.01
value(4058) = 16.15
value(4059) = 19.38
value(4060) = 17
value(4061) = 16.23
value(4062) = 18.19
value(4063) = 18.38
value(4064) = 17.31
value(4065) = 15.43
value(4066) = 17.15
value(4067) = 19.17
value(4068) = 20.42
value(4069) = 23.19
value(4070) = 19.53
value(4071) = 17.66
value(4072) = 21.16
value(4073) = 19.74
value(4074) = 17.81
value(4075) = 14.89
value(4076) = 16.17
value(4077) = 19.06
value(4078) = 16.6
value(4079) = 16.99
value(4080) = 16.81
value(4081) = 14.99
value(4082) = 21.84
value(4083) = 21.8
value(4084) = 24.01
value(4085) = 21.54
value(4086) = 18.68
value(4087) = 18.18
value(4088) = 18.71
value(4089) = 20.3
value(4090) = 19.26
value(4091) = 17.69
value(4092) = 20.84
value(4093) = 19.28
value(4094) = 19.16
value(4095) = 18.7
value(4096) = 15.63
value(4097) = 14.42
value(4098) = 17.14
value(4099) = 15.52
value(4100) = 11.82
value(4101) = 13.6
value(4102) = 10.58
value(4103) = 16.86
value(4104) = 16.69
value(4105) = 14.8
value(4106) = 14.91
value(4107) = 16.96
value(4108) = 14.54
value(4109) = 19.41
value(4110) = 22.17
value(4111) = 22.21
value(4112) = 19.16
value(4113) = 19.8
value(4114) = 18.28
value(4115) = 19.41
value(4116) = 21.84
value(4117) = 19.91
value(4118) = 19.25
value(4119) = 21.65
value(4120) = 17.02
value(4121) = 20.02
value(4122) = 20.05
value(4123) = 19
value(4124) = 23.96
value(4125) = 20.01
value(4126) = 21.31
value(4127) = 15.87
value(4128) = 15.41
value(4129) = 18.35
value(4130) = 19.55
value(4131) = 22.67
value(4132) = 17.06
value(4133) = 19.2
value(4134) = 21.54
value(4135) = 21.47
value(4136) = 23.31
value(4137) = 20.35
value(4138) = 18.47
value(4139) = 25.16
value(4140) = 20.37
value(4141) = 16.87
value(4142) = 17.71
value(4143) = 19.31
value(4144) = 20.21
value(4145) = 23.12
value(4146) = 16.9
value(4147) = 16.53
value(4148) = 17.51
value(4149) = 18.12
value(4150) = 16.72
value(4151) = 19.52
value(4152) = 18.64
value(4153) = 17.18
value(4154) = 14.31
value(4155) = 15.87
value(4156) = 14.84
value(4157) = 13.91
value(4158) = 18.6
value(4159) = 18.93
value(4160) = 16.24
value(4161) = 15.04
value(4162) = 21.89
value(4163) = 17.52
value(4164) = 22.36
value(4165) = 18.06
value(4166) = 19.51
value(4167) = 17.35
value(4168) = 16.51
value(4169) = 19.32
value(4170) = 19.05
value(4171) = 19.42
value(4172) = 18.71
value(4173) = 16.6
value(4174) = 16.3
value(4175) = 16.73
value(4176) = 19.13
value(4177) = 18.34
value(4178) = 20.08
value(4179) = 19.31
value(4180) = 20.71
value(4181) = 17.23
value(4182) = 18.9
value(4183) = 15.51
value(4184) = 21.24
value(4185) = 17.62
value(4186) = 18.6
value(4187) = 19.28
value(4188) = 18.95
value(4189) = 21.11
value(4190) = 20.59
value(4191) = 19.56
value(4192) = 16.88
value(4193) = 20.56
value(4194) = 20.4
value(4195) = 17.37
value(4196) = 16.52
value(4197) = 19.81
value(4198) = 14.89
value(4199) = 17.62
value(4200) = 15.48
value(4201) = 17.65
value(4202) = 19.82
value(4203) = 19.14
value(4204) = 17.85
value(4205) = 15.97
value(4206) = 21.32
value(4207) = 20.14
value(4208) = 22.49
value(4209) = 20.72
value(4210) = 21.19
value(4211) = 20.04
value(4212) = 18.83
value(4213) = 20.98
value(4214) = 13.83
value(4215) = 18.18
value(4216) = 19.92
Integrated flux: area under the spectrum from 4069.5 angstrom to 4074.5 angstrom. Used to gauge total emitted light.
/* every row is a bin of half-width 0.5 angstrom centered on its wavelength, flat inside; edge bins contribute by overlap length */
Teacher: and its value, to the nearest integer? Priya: 96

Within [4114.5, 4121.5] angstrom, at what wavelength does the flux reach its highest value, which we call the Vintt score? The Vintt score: 4116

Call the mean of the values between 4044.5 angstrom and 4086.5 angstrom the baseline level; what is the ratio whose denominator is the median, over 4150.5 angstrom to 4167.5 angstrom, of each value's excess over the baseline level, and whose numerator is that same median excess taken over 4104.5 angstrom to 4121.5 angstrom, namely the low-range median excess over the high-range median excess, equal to -2.2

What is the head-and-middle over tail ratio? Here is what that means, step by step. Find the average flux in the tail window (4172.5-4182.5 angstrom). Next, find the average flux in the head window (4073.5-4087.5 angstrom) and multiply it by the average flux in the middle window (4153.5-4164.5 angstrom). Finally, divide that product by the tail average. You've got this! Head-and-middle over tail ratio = 17.4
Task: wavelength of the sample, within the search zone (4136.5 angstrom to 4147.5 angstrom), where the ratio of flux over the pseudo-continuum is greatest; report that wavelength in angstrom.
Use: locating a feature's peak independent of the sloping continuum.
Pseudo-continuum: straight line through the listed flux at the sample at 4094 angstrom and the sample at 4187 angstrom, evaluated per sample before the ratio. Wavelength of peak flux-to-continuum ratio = 4139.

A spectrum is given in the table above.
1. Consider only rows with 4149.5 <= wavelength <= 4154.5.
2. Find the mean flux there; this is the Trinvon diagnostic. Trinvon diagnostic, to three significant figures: 17.3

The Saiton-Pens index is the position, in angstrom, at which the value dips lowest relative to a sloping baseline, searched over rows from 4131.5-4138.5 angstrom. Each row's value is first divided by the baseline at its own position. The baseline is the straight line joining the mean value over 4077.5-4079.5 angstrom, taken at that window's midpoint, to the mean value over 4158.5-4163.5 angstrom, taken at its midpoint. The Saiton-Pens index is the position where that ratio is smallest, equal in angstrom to 4132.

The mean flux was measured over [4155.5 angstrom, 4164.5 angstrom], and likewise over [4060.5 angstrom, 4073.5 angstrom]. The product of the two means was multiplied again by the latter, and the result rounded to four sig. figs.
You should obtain 6214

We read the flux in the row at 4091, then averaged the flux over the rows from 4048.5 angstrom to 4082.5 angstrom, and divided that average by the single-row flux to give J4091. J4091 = 1.01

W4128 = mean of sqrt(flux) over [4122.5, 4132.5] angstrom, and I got 4.38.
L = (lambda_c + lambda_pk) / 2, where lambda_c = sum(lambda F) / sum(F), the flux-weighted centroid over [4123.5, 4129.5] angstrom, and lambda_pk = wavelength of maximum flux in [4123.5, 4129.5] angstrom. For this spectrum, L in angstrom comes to 4125.1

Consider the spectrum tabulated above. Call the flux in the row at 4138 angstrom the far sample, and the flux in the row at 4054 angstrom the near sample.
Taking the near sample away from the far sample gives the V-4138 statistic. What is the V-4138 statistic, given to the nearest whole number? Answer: 3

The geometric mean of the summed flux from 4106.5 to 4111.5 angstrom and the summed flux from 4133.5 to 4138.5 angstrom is 100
